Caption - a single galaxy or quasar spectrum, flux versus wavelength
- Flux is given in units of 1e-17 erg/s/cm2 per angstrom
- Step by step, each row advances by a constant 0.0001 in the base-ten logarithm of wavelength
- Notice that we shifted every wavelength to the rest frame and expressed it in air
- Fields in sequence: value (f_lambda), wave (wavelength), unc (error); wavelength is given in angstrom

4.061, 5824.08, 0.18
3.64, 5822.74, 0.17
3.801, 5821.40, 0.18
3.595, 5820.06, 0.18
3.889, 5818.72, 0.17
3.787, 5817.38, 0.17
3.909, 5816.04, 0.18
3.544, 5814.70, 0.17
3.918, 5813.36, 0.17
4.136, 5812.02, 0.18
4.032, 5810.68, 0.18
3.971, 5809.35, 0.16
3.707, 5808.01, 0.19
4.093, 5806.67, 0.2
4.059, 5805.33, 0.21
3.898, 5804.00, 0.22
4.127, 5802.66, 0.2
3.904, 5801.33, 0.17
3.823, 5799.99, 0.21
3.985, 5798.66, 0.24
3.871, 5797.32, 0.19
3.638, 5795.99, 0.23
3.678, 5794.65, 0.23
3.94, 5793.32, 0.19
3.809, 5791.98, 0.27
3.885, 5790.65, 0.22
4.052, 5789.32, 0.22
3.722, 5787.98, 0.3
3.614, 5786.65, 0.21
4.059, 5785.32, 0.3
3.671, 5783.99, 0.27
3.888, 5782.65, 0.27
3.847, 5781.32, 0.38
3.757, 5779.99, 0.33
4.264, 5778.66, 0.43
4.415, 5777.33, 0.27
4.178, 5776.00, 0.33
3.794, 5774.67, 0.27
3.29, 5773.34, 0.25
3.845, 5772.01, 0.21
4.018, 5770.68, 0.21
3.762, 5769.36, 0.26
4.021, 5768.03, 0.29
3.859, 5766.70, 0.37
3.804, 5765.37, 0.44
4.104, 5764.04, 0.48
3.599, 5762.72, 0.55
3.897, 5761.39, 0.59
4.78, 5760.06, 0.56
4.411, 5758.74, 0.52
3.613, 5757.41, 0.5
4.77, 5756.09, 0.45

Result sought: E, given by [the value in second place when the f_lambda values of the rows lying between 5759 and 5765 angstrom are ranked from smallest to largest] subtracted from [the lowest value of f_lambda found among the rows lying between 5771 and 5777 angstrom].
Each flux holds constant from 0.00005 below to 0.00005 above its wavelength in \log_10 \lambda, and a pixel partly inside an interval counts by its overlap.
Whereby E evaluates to -0.6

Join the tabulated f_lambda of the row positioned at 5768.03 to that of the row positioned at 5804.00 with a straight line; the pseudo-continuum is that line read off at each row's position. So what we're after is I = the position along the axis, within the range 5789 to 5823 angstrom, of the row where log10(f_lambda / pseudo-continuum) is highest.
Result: 5812.02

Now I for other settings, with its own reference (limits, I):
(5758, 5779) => 5760.06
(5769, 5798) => 5777.33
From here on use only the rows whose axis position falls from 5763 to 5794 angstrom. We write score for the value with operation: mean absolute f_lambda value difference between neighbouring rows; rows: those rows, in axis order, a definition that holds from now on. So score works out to 0.25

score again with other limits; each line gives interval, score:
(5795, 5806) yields 0.17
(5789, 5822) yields 0.18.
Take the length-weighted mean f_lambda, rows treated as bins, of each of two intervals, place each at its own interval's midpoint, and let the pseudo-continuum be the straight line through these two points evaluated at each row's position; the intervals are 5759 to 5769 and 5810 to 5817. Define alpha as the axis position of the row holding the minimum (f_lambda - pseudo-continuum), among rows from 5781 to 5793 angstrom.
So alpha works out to 5786.65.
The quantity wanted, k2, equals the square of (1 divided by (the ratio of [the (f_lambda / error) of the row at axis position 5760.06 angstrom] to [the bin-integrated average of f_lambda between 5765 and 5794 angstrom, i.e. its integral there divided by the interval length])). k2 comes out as 0.207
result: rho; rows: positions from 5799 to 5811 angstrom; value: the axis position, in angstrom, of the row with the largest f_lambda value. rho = 5802.66 angstrom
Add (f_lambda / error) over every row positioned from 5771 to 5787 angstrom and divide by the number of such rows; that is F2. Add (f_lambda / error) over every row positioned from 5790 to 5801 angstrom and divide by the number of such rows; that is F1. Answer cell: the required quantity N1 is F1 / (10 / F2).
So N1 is 23.9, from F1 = 17.4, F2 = 13.7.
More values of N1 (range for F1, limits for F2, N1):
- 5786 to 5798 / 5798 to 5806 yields 32.7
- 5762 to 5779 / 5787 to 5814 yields 24.5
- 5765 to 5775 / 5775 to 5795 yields 20.4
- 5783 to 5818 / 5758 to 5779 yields 22.5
